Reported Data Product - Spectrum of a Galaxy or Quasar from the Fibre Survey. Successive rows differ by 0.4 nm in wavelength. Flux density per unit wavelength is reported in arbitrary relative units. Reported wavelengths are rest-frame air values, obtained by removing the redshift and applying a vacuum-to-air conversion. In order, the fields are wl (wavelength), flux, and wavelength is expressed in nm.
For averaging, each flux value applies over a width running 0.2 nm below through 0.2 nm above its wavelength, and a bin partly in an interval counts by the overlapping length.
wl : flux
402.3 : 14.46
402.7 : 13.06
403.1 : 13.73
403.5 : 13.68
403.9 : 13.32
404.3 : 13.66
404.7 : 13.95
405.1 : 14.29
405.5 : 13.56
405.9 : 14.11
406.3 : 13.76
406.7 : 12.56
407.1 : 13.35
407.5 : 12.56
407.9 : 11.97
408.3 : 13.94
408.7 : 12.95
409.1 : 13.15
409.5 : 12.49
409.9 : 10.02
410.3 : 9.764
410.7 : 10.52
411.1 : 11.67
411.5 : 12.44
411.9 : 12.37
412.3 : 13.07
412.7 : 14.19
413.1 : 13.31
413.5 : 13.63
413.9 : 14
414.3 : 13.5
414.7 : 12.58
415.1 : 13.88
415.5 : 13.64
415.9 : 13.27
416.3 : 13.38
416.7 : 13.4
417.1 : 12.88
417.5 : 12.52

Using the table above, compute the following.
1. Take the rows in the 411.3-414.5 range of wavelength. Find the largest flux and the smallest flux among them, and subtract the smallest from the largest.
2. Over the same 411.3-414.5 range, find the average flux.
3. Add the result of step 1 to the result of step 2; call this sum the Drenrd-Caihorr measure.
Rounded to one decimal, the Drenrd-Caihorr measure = 15.1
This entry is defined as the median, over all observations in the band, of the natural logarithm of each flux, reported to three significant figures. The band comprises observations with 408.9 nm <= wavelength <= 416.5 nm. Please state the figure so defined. 2.58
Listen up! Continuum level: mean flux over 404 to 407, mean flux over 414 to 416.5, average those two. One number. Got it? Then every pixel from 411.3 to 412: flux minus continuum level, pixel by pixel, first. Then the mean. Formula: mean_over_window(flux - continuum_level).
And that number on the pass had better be -1.1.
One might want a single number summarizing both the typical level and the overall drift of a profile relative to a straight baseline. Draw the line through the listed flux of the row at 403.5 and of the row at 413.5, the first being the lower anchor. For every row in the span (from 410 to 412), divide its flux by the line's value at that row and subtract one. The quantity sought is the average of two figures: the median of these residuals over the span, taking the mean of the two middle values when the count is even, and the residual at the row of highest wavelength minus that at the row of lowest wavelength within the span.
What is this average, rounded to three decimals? 0.023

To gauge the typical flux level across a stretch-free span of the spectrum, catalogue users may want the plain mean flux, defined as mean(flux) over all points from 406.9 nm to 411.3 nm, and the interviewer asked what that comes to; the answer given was 12.03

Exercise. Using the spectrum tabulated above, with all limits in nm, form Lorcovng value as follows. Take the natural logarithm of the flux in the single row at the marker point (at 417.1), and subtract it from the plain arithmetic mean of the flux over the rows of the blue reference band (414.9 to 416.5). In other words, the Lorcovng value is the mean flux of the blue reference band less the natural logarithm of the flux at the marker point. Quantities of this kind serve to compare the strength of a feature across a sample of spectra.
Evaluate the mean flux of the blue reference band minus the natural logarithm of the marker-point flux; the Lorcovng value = 11.0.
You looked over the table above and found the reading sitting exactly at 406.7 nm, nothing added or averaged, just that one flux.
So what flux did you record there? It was 12.56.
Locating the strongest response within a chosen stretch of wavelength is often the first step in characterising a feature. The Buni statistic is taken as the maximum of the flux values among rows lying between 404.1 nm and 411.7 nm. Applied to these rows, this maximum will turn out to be 14.29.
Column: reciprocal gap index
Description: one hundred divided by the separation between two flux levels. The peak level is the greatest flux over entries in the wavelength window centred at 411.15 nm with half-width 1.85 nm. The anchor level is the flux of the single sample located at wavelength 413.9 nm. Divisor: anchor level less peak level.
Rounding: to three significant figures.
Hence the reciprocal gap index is -526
